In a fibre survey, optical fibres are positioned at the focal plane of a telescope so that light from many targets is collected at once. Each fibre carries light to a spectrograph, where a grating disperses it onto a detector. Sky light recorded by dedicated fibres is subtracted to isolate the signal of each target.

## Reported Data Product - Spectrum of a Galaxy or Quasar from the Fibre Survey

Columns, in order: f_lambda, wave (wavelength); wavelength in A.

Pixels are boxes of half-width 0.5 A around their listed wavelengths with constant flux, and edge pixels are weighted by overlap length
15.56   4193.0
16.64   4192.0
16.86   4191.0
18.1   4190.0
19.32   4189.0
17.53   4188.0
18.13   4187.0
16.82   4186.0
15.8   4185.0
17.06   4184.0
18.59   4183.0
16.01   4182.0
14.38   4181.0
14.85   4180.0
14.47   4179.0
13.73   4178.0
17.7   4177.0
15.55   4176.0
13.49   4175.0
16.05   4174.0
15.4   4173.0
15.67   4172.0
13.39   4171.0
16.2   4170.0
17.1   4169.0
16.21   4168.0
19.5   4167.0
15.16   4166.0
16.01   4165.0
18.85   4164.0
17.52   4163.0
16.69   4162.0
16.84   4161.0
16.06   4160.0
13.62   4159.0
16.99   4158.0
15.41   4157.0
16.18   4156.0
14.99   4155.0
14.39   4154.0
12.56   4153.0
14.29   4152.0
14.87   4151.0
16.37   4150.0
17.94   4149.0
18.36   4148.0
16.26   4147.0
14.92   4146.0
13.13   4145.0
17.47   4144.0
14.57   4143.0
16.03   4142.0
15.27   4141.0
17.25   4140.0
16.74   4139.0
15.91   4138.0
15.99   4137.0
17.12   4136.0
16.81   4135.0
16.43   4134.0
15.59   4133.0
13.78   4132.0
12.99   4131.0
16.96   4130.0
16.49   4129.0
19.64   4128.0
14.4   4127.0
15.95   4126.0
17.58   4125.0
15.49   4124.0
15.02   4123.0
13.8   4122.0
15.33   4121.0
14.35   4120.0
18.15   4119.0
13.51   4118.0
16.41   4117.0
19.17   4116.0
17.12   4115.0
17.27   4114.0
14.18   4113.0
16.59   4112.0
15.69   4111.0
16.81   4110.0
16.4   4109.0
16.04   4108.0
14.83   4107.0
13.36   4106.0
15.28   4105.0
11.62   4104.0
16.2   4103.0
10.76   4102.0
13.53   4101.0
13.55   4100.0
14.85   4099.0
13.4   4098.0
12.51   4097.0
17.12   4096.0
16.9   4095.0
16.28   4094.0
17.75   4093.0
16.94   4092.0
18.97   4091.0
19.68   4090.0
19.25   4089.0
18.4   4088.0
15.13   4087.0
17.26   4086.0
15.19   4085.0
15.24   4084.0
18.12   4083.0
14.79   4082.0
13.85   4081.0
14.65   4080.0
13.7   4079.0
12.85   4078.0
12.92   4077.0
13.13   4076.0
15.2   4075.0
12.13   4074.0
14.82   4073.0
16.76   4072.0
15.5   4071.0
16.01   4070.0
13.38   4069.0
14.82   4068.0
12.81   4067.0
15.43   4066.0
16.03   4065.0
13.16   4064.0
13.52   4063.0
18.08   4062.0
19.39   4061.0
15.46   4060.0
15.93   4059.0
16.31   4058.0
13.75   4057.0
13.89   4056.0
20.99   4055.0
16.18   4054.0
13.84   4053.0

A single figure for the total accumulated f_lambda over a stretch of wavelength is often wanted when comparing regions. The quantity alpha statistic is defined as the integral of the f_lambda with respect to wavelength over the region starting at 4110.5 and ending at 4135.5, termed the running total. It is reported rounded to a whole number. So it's 399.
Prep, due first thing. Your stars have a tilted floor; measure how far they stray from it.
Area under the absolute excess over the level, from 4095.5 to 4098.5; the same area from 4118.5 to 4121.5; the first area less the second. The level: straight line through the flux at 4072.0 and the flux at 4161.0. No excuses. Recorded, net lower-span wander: 2.7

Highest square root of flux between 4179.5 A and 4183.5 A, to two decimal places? 4.31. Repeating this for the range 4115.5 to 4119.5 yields 4.38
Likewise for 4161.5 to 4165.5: 4.34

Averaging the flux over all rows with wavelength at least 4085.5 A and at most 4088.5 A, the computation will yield 16.9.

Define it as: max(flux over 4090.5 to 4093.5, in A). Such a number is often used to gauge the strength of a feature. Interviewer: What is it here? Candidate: 18.97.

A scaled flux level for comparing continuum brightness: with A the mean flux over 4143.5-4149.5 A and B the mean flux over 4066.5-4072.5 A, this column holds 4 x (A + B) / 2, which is 62.5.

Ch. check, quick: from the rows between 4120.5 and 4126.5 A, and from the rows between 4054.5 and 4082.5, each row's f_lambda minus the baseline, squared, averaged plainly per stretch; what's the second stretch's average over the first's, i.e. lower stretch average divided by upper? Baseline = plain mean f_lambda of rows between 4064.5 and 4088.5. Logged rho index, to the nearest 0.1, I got 2.4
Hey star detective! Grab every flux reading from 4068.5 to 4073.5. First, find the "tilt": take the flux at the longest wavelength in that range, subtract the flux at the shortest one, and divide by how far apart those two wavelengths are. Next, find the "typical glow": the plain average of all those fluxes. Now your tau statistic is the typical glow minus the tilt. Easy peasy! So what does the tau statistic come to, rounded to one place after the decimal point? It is 14.9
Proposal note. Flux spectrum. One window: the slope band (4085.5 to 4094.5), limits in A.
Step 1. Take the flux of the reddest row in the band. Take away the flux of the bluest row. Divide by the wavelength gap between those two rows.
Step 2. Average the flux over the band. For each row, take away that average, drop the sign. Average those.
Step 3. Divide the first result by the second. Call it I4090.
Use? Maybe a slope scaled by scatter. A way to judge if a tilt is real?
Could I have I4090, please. -0.10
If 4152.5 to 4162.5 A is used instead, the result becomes 0.39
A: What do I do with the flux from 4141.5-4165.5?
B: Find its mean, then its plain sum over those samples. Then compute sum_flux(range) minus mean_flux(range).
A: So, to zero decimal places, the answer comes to 364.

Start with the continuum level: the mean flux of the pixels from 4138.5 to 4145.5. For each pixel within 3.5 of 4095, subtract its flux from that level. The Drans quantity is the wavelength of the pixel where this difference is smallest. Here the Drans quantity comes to 4093.0 A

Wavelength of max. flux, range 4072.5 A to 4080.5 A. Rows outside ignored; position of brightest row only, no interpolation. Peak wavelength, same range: 4075.0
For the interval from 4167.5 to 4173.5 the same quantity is 4169.0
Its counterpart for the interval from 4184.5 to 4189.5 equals 4189.0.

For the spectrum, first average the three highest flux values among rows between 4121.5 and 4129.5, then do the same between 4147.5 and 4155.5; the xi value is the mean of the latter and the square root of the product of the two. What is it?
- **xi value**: 17.6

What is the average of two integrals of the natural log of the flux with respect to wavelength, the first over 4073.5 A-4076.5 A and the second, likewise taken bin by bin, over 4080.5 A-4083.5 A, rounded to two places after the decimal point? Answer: 8.01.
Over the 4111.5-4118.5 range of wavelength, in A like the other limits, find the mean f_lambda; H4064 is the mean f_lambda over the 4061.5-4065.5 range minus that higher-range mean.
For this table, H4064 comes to -1.1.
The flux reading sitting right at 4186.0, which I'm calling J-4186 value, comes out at 16.82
